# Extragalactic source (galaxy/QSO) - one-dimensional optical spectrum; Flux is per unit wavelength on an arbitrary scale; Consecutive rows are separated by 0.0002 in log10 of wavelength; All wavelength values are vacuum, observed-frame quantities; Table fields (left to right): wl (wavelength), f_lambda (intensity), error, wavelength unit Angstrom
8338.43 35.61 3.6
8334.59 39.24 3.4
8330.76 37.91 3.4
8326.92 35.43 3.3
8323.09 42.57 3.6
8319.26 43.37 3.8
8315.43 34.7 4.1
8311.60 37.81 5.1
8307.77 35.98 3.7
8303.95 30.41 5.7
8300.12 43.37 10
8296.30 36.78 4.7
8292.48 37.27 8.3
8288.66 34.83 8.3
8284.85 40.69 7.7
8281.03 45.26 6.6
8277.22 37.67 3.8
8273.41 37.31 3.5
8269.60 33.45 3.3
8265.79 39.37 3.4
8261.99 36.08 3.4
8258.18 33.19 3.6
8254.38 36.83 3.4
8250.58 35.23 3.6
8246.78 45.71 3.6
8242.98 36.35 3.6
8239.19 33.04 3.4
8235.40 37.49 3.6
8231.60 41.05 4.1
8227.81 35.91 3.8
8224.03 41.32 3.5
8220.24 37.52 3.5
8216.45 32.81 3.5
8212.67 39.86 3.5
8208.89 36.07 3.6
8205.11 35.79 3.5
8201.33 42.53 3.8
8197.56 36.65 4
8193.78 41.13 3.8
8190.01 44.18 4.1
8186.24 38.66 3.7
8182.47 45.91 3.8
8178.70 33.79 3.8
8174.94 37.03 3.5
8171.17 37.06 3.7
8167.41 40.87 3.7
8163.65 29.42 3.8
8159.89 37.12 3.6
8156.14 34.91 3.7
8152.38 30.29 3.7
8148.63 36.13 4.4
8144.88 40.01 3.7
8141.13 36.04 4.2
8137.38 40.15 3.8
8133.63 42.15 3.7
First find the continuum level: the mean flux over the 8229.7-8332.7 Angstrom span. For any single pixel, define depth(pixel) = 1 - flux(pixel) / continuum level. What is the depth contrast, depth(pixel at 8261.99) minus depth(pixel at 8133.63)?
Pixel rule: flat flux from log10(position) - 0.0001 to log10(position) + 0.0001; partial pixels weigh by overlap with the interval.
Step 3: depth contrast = 0.16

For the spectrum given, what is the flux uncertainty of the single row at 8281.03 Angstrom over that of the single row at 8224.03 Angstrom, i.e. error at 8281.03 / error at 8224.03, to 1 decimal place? 1.9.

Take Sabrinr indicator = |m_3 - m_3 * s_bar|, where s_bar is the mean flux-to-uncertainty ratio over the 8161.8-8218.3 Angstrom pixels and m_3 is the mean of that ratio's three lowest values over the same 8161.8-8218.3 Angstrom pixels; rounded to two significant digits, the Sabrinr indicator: 80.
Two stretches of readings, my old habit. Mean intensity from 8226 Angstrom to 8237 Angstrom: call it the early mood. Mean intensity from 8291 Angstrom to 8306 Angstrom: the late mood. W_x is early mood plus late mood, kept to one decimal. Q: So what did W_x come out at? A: 75.1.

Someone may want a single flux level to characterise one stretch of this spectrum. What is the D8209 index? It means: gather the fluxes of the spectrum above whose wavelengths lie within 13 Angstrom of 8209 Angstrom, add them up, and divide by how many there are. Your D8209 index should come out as 37.3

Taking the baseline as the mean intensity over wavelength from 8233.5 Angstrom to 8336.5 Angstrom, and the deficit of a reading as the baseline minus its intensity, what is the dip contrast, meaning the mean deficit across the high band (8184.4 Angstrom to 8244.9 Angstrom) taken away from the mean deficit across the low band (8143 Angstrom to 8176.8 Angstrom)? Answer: 2.3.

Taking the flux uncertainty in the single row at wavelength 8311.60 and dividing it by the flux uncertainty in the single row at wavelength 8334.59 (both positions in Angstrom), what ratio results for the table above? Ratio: 1.5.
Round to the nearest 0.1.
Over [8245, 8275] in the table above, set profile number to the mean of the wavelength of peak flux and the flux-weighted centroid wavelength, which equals 8253.3 Angstrom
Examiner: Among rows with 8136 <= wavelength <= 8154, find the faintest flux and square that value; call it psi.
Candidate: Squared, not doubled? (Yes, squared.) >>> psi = 917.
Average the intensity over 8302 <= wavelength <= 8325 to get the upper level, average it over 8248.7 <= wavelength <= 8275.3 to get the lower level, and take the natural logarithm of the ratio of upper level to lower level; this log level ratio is 0.04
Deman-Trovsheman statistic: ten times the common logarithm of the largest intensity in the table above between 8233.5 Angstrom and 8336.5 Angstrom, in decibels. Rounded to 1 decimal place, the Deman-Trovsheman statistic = 16.6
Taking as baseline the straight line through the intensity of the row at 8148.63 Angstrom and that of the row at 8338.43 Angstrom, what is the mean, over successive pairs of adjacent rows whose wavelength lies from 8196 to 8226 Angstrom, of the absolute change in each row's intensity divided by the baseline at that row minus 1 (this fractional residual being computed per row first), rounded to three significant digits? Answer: 0.128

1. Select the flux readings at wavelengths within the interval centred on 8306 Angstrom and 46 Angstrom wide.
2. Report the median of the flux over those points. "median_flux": 37.0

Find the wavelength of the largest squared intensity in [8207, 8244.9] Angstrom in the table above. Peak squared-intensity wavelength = 8224.03 Angstrom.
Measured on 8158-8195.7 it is 8182.47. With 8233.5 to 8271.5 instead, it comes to 8246.78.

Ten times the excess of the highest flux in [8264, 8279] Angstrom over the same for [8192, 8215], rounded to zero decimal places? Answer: -32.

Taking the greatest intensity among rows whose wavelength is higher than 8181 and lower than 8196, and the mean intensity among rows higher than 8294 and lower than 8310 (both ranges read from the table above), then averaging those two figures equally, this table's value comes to 41.3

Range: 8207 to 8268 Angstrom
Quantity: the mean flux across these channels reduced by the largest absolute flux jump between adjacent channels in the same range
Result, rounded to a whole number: 27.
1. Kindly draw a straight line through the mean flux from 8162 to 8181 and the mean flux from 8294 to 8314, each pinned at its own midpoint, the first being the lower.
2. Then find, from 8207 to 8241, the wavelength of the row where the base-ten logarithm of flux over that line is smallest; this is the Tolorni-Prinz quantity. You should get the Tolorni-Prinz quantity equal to 8216.45 Angstrom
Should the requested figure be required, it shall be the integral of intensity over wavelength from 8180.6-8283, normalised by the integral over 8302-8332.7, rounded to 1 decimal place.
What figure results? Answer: 3.4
